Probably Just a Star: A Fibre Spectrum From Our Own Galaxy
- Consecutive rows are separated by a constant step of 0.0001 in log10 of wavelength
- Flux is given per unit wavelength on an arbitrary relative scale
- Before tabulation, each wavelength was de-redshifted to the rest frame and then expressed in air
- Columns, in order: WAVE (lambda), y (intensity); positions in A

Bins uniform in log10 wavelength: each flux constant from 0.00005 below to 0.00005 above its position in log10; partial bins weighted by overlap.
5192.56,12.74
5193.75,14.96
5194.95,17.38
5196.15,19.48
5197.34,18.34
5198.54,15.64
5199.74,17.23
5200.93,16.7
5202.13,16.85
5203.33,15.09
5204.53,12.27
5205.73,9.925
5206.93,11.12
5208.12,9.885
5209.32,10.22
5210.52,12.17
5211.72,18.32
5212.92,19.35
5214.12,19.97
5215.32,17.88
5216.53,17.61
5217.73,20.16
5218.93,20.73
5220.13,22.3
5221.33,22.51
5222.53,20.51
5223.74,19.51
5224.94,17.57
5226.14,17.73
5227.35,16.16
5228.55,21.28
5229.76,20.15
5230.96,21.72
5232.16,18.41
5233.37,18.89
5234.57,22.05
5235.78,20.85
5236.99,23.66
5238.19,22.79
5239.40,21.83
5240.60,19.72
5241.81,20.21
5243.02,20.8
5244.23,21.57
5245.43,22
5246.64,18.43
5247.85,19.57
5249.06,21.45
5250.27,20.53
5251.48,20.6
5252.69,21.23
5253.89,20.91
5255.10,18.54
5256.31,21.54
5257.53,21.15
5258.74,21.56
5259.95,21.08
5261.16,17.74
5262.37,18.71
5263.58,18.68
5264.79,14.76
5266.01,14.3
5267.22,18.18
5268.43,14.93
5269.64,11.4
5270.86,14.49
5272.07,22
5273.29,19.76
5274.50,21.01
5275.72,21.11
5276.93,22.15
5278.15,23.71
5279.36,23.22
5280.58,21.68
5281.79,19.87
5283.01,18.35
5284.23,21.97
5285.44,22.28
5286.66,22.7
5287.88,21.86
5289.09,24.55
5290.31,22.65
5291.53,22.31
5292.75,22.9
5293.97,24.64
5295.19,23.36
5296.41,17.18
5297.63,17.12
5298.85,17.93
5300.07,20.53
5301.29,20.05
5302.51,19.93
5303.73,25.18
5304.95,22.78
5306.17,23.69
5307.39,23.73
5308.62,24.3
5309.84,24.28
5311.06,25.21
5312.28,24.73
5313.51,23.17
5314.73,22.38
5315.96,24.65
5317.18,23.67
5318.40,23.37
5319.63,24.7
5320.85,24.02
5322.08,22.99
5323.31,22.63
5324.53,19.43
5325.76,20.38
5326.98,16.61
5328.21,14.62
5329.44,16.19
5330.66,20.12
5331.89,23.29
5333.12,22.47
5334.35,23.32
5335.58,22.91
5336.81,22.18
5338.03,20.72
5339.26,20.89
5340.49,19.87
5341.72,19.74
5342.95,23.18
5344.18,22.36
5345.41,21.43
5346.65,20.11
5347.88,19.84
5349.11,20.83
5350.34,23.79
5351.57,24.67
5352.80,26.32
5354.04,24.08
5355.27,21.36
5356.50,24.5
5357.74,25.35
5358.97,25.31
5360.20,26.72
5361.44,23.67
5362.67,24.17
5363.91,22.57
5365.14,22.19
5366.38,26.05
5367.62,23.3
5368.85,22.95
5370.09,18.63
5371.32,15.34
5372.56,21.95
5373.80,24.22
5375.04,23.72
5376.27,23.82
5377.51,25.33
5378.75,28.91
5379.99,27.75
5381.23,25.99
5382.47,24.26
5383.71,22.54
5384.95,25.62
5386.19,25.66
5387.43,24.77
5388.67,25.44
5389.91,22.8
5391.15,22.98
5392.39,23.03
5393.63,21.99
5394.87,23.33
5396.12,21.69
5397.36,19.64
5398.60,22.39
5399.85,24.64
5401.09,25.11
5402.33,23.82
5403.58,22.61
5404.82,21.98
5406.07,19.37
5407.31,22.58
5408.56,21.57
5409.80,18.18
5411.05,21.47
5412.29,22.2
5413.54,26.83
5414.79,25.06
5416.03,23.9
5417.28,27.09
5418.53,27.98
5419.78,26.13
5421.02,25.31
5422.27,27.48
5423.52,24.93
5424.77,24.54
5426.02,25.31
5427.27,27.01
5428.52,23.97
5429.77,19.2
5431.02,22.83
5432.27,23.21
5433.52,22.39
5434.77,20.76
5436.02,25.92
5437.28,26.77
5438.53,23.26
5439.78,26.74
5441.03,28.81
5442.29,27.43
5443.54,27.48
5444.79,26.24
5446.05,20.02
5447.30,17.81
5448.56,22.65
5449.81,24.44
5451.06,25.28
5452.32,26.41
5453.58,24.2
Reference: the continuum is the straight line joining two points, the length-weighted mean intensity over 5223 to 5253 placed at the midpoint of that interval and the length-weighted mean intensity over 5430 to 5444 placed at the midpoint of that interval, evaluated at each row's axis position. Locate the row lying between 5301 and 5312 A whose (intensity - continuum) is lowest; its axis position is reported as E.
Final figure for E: 5302.51 A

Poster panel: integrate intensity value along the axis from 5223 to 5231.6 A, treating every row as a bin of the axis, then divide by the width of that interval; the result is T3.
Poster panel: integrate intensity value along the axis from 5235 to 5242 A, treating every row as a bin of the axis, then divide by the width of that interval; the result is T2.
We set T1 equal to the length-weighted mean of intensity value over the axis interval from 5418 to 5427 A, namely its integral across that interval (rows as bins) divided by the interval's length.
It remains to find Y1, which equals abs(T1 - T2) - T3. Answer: -15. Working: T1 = 26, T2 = 21.6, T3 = 19.2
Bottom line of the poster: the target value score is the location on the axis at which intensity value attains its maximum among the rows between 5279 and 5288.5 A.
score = 5279.36 A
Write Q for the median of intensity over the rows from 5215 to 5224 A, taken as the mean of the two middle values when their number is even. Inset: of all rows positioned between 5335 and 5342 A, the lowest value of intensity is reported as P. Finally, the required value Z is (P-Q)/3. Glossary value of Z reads -0.2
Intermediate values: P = 19.74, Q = 20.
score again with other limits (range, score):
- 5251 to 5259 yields 5258.74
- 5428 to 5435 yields 5428.52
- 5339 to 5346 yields 5342.95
